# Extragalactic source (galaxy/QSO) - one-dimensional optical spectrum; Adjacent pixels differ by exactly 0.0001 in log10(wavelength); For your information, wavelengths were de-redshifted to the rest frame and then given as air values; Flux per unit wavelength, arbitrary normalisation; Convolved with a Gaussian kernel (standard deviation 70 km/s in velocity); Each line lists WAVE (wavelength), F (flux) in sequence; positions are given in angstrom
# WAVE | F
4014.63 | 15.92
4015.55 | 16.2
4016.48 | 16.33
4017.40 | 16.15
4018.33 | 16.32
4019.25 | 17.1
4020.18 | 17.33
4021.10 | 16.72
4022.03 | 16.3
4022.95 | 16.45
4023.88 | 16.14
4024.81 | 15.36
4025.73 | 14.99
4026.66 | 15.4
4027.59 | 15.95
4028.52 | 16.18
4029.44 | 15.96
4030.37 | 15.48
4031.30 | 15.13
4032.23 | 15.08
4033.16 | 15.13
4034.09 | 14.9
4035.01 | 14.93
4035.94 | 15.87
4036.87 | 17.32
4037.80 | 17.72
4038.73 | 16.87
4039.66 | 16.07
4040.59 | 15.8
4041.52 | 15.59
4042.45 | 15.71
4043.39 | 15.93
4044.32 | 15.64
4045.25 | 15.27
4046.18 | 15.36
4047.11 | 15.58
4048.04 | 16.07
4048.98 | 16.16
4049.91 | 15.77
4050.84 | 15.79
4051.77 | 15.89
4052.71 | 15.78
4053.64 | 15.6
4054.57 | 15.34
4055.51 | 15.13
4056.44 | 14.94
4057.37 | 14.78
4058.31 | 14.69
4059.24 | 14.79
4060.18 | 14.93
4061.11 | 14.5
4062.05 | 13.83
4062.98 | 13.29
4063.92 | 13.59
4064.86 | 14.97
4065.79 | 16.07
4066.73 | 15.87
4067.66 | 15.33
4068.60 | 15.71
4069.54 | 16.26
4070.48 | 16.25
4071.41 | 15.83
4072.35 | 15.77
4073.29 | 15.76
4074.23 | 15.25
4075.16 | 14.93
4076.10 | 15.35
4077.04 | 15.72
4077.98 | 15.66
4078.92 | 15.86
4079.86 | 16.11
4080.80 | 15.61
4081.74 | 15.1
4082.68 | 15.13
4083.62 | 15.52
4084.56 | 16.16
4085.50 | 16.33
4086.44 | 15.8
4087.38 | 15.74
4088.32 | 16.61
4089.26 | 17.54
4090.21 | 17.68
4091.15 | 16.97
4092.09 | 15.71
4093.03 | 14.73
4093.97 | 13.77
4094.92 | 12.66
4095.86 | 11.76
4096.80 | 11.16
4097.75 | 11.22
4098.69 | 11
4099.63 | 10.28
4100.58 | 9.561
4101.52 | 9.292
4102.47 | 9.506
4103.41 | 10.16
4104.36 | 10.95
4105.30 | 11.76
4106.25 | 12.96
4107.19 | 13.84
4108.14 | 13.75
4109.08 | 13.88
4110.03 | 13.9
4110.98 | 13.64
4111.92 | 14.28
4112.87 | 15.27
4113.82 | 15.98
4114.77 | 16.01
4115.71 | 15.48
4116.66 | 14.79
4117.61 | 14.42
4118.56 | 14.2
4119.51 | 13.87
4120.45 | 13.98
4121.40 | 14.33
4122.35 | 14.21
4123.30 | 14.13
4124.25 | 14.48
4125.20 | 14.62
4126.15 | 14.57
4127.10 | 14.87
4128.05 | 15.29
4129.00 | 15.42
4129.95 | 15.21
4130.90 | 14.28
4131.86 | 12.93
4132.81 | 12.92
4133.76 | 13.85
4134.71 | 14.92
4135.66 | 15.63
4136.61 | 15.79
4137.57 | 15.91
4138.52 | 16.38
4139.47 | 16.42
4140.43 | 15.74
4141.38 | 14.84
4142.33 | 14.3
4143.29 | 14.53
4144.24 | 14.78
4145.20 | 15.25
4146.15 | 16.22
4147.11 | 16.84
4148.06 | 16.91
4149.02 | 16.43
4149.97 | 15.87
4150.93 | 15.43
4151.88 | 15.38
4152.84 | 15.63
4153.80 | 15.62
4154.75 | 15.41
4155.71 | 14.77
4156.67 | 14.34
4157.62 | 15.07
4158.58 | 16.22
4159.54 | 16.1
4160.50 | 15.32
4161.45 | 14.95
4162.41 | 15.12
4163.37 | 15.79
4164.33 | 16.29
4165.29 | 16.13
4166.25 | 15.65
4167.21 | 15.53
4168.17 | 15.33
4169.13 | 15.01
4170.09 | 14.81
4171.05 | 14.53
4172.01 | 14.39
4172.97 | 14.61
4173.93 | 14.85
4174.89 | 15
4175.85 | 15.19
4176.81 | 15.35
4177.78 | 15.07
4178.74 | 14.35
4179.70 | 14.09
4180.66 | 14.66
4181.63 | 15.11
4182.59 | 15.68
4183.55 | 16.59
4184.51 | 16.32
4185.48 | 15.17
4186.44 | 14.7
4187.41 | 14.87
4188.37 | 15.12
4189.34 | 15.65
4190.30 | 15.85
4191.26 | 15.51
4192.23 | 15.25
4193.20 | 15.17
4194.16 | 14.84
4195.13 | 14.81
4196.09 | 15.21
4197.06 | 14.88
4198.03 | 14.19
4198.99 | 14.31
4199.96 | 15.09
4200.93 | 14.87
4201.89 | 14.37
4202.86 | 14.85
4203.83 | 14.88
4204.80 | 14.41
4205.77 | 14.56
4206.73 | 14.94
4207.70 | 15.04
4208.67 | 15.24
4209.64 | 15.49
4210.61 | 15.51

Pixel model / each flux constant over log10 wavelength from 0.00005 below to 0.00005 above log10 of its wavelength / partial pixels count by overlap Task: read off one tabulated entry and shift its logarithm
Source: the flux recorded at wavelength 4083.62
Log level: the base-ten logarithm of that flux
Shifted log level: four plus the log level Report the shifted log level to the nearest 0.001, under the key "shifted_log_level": 5.191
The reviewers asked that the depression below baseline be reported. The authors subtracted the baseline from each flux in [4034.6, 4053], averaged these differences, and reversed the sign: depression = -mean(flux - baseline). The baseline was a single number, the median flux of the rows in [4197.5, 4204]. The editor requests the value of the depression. -1.1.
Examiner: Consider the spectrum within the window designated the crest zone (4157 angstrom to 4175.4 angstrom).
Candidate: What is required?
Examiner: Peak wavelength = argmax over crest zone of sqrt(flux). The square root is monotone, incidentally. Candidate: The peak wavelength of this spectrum 4164.33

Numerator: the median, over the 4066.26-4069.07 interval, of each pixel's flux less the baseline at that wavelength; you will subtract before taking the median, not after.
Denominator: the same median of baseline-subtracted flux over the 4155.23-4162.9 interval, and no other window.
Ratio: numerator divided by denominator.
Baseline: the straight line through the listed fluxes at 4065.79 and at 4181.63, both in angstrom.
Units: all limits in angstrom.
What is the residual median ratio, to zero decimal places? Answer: 2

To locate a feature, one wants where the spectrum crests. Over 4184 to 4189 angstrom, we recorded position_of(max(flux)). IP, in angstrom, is 4184.51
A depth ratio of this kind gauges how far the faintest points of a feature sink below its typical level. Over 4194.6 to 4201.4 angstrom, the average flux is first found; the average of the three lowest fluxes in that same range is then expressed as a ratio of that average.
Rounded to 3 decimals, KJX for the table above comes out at 0.978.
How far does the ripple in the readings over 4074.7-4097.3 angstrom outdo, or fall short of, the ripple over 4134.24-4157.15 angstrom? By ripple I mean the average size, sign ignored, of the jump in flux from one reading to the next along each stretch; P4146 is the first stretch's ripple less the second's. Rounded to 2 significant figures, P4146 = 0.14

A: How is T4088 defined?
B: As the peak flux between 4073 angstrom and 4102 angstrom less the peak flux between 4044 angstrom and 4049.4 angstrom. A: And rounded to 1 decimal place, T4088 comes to 1.5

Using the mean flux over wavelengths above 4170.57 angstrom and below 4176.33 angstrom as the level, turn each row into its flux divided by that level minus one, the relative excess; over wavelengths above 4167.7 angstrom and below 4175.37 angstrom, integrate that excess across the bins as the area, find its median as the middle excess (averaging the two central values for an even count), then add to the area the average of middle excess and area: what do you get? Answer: 0.0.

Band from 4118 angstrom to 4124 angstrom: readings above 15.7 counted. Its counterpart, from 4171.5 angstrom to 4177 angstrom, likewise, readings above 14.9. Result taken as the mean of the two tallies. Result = 1.5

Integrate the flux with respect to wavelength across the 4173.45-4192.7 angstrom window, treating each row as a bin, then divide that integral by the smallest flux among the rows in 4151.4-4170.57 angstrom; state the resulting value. 20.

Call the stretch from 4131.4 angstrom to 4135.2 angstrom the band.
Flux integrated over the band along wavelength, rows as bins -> 52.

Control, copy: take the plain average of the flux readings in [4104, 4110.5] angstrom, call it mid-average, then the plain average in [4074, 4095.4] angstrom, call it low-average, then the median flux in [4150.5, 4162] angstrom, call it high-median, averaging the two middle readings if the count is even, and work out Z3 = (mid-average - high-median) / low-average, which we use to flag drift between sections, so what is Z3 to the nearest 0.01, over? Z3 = -0.15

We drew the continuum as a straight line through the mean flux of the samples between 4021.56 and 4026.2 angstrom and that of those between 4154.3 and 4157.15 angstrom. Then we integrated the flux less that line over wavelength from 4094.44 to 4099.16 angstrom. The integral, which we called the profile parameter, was -18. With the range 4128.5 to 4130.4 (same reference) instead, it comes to 1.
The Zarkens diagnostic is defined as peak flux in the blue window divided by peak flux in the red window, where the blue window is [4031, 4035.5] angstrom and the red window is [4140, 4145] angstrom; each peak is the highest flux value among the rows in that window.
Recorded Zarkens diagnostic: 0.96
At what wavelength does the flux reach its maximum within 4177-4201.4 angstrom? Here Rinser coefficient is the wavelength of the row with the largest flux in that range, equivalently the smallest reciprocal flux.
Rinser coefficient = 4183.55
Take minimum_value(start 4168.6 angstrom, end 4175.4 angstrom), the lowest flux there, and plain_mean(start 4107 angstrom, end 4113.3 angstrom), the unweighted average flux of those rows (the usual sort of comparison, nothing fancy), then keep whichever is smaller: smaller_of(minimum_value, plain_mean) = 14.1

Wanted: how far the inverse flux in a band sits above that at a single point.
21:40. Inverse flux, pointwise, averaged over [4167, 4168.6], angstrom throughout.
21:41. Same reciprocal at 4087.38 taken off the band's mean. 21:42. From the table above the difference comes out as 0.0013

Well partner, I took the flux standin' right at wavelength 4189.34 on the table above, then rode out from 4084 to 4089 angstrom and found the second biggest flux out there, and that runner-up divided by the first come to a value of 1.04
